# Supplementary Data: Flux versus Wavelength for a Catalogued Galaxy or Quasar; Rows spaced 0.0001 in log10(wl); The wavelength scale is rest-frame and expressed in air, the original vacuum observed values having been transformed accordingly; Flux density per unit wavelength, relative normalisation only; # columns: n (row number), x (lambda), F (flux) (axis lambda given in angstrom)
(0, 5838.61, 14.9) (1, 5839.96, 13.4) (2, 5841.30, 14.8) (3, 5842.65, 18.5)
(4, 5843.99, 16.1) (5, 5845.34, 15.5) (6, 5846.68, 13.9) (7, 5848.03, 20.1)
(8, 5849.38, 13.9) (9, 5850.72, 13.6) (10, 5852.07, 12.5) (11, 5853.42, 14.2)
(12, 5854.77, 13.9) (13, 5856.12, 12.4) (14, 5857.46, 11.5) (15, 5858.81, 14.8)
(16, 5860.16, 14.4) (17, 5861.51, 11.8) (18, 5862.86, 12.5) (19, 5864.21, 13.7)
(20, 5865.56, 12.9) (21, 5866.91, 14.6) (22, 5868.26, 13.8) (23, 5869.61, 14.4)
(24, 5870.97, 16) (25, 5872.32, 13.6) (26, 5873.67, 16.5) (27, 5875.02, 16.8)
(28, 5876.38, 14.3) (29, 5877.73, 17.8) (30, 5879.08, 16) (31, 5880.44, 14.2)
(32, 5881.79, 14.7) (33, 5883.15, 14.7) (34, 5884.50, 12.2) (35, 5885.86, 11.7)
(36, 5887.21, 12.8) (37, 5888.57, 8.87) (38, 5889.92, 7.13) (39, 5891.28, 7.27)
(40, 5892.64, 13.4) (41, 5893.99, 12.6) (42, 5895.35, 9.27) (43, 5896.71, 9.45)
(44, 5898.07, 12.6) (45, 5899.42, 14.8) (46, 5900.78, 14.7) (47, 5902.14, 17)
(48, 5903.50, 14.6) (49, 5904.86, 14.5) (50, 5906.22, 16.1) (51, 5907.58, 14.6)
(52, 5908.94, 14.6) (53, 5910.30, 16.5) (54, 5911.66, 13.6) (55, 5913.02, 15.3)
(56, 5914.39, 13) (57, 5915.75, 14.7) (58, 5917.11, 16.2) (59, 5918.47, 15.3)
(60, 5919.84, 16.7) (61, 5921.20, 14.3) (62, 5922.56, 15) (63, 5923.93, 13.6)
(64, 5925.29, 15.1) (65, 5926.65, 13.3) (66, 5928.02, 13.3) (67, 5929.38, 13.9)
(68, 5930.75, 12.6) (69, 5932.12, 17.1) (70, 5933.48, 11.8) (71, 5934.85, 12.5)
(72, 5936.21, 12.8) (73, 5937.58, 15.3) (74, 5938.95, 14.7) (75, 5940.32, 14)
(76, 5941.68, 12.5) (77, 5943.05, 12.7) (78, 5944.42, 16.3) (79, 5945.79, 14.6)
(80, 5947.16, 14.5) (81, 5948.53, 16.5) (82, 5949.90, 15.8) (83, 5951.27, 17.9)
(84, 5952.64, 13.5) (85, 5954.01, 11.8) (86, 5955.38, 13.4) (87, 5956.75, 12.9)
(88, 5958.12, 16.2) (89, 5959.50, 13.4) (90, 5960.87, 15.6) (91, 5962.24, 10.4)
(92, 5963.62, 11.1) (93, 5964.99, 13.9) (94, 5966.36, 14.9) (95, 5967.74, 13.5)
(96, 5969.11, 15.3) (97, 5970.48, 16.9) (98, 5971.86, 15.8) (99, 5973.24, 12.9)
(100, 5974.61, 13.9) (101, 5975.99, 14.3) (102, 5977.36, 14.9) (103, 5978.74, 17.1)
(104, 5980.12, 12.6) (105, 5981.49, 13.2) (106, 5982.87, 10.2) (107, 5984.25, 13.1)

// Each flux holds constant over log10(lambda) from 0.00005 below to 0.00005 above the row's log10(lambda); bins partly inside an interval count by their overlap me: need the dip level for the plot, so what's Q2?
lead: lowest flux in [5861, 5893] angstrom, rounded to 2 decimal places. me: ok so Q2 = 7.13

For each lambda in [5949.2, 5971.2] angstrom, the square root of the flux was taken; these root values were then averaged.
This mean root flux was 3.753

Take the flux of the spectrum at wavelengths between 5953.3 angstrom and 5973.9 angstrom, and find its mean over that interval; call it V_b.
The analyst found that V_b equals 13.9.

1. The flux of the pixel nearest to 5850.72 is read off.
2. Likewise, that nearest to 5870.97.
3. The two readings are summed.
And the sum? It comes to 30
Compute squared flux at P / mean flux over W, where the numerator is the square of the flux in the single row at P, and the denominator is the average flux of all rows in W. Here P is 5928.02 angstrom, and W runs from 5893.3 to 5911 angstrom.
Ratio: 12.7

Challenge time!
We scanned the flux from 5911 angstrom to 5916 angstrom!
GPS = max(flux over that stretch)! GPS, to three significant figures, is 15.3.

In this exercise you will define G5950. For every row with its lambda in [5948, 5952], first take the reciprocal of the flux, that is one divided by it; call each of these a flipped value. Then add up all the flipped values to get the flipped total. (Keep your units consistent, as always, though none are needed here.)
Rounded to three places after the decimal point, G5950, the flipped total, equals 0.180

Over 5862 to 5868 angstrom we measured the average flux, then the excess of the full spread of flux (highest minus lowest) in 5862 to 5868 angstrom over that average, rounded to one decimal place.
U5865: -11.3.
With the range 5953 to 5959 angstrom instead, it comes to -9.2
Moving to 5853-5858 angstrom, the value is -10.3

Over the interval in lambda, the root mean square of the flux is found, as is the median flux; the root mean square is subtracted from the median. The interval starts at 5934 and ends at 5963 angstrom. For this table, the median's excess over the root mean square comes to -0.27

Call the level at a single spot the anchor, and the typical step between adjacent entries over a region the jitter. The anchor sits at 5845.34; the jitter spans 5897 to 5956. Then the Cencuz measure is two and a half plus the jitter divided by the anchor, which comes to 2.61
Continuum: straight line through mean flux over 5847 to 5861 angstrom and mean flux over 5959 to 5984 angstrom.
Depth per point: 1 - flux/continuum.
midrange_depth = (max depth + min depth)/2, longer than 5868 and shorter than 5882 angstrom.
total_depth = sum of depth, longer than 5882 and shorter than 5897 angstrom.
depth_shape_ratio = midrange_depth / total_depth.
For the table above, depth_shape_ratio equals 0.0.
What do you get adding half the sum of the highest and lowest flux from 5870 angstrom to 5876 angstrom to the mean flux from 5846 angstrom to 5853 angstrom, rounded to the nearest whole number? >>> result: 30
